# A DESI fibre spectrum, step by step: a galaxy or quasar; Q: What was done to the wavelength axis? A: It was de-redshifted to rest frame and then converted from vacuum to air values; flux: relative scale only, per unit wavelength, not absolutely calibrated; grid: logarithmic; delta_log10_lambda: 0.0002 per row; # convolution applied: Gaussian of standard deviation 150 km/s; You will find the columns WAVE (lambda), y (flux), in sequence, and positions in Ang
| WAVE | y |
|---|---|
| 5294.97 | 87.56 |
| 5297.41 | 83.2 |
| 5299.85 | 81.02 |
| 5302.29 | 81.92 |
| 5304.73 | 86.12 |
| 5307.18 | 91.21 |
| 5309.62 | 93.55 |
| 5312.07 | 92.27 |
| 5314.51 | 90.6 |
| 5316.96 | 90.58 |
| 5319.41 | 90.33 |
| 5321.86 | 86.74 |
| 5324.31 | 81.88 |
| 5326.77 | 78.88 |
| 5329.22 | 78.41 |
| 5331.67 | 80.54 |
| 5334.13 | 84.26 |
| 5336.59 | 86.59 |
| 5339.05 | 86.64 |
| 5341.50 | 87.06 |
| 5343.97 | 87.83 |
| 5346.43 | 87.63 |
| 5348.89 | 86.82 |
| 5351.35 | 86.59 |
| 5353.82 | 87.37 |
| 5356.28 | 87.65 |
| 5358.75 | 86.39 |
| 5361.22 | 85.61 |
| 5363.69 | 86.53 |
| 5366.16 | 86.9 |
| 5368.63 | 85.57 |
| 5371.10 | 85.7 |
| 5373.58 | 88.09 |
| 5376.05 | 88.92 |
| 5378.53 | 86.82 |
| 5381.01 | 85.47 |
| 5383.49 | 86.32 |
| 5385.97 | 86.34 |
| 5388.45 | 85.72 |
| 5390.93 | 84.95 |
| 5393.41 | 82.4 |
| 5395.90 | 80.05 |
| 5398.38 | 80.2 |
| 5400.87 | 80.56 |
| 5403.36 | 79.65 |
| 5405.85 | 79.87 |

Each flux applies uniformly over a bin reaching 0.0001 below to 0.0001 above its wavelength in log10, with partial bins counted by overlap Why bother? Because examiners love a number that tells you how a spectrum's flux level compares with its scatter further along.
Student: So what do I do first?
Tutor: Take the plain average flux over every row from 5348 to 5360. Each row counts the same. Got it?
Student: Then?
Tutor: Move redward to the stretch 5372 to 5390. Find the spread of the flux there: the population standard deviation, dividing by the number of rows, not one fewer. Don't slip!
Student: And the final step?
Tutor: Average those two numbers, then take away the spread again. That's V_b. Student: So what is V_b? 42.9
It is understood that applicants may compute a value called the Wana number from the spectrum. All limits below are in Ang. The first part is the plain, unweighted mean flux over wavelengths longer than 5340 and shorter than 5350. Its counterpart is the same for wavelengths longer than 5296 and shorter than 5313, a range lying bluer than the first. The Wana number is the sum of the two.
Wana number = 174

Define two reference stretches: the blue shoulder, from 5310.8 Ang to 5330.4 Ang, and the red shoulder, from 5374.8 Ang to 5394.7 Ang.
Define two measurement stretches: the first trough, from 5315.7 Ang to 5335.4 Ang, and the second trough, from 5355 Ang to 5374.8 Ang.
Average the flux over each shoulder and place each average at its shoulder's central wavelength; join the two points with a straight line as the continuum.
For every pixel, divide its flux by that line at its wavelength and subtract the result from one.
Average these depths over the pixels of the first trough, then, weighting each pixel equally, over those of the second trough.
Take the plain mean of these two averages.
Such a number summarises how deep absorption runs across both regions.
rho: 0.010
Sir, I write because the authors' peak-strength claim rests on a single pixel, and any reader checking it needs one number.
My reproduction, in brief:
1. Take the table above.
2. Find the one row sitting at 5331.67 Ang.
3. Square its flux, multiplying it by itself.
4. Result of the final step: 6487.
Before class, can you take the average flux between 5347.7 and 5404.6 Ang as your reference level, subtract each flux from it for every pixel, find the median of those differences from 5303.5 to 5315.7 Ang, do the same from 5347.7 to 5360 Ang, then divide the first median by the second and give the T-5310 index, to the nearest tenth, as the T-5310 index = 3.8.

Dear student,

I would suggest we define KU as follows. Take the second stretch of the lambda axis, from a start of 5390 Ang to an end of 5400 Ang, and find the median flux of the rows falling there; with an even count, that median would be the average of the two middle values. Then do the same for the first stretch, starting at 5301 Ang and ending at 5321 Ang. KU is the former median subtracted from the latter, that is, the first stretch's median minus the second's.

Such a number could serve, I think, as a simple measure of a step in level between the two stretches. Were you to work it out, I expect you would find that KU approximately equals 9.3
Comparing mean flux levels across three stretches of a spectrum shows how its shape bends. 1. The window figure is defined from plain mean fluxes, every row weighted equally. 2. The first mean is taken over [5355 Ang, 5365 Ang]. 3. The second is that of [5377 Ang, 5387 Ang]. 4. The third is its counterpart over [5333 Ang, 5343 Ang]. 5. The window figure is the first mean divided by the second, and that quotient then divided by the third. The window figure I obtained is 0.0117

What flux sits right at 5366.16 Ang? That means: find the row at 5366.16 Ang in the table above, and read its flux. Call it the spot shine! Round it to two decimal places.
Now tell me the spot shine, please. 86.90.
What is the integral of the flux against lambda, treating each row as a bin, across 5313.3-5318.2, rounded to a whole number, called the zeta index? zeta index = 444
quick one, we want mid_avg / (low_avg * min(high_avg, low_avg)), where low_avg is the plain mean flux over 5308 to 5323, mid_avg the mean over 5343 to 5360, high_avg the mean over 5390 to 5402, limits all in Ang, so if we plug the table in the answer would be 0.0118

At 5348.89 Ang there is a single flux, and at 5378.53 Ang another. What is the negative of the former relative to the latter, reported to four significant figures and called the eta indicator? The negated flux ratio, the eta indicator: -1.000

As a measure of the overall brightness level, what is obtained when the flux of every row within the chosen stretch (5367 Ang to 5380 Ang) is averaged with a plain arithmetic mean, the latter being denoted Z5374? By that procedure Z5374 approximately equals 87.0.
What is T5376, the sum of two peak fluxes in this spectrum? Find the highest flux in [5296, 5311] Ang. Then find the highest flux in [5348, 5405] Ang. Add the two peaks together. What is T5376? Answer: 182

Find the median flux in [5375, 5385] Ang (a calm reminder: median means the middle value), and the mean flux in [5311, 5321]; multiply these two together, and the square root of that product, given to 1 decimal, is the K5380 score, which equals 88.7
